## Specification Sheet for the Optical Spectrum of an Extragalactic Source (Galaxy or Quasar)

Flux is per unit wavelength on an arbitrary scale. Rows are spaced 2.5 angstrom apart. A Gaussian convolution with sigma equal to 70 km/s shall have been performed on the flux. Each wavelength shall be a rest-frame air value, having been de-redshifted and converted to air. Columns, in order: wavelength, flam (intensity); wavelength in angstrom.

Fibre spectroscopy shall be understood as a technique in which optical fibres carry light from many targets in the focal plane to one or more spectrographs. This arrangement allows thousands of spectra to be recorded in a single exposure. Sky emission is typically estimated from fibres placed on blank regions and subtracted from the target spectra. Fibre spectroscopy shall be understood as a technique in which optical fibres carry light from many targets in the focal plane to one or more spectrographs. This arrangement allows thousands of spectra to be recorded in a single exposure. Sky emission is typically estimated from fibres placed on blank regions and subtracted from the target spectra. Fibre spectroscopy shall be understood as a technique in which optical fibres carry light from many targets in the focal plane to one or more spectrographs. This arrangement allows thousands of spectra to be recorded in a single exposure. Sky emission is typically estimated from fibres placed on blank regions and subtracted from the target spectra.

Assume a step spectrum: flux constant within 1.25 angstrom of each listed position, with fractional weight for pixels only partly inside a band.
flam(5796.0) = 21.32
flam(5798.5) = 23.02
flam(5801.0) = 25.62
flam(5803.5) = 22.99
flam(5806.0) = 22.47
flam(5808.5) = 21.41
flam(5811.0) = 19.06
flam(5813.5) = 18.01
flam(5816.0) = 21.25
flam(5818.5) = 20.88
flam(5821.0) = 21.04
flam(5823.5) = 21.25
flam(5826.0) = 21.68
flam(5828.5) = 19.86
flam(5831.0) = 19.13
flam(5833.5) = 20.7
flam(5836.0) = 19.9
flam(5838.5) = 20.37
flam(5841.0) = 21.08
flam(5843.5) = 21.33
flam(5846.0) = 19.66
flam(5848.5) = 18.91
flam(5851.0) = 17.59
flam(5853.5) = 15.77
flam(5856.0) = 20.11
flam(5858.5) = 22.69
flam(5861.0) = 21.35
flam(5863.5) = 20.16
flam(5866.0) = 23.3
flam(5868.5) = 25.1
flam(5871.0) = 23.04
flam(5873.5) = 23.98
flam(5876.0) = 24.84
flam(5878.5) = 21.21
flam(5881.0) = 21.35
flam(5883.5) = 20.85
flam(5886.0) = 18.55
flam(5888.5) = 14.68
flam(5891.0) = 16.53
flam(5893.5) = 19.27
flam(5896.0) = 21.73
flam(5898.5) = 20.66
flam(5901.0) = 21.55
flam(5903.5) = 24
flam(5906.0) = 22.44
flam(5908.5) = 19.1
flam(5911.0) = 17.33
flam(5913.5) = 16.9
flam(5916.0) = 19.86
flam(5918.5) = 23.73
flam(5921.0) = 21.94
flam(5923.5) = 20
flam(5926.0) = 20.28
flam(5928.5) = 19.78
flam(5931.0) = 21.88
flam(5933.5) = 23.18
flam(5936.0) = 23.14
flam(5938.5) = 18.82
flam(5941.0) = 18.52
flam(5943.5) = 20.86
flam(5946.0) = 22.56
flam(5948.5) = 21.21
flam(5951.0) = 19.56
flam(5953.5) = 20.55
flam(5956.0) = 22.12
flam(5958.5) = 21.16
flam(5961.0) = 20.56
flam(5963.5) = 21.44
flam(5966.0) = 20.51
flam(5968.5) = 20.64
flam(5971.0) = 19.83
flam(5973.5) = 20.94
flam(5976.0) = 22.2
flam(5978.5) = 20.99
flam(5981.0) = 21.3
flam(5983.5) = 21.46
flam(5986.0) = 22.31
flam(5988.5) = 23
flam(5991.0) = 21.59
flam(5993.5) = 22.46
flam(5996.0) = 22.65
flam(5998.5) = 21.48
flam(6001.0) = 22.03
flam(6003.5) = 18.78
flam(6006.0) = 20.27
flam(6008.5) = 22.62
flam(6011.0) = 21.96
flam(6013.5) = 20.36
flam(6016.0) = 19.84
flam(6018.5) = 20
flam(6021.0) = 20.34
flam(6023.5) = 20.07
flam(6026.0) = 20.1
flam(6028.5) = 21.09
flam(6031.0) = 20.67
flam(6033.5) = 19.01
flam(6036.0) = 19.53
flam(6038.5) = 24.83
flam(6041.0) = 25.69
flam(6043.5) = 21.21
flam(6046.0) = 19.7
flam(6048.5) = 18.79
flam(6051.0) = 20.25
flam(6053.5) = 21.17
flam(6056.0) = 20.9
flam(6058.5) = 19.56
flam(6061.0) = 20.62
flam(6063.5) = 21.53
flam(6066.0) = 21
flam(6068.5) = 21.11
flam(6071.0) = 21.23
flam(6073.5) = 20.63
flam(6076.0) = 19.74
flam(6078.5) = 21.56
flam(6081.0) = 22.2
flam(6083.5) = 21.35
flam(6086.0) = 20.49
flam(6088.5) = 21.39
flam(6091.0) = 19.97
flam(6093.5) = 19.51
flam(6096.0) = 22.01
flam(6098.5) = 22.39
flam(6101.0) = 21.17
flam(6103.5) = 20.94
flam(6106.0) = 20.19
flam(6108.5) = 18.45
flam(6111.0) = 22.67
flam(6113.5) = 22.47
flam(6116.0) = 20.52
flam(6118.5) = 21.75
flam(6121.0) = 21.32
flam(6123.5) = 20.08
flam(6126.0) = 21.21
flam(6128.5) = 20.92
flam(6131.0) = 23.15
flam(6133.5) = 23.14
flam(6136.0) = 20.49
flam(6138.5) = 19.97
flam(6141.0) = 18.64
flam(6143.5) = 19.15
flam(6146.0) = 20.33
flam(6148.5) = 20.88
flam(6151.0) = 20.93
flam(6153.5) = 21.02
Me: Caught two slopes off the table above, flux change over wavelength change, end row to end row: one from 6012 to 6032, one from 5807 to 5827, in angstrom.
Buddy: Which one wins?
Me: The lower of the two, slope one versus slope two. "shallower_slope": 0.015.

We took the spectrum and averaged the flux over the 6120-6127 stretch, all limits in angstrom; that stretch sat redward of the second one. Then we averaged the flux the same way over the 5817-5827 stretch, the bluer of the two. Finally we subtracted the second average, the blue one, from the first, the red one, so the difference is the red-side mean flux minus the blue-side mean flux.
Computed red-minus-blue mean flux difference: 0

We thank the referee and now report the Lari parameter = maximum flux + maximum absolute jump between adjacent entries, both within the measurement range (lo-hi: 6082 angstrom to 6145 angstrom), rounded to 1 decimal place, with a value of 27.4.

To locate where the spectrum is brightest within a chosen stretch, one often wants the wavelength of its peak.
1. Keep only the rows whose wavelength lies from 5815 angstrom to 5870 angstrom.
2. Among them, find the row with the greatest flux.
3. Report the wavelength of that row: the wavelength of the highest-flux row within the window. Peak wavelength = 5868.5 angstrom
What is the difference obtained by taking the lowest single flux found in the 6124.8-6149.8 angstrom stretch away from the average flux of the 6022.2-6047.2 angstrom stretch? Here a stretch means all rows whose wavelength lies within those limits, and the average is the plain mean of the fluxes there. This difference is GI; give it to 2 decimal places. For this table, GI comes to 2.55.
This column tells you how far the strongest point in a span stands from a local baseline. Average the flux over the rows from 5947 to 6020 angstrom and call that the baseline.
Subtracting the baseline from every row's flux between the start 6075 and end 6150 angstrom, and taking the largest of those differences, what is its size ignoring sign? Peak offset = 2.0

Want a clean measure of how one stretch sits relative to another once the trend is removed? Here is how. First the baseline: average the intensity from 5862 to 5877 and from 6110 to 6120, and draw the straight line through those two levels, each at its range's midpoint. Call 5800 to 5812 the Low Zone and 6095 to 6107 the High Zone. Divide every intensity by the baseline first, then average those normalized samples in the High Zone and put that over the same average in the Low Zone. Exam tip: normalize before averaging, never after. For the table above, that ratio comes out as 1.04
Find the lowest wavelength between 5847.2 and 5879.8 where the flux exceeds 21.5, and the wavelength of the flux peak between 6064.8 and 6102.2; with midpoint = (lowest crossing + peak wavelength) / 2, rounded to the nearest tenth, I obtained 5978.5 angstrom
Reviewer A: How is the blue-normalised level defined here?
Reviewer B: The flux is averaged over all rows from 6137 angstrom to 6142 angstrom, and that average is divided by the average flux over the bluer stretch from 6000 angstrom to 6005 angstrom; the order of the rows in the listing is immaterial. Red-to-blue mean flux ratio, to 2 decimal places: 0.95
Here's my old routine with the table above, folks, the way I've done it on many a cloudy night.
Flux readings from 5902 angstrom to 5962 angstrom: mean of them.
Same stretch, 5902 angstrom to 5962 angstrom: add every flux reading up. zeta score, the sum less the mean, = 479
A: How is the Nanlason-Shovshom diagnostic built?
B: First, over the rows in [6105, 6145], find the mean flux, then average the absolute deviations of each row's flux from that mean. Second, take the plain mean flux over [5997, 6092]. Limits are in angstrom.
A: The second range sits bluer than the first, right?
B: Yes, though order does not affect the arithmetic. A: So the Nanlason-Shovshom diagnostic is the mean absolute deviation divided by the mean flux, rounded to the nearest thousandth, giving 0.057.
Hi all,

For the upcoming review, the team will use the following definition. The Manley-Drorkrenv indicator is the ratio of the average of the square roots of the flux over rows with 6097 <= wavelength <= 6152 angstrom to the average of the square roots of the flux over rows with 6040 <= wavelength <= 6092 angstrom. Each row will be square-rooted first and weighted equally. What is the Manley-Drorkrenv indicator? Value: 1.00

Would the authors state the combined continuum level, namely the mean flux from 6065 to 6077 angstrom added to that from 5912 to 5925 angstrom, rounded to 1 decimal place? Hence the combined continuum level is 41.2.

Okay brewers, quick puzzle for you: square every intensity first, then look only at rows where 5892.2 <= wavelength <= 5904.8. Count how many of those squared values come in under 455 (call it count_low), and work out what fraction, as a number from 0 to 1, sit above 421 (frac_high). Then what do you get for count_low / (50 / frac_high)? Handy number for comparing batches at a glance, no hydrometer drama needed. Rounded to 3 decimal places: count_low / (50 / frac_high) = 0.032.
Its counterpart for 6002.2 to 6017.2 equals 0.027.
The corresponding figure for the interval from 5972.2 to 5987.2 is 0.060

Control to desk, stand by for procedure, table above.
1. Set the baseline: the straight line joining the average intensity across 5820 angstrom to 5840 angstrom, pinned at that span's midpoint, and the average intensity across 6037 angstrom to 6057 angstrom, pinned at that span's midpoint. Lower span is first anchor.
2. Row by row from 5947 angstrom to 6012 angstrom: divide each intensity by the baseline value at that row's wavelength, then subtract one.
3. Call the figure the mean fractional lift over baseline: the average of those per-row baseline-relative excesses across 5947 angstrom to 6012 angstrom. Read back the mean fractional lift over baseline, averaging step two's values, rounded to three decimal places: 0.003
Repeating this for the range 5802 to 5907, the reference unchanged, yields 0.007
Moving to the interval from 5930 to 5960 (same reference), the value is 0.003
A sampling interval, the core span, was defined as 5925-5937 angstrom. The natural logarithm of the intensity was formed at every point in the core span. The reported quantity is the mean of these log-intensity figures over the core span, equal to 3.073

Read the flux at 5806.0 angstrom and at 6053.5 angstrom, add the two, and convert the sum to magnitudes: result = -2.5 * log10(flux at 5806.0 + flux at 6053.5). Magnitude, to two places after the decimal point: -4.10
